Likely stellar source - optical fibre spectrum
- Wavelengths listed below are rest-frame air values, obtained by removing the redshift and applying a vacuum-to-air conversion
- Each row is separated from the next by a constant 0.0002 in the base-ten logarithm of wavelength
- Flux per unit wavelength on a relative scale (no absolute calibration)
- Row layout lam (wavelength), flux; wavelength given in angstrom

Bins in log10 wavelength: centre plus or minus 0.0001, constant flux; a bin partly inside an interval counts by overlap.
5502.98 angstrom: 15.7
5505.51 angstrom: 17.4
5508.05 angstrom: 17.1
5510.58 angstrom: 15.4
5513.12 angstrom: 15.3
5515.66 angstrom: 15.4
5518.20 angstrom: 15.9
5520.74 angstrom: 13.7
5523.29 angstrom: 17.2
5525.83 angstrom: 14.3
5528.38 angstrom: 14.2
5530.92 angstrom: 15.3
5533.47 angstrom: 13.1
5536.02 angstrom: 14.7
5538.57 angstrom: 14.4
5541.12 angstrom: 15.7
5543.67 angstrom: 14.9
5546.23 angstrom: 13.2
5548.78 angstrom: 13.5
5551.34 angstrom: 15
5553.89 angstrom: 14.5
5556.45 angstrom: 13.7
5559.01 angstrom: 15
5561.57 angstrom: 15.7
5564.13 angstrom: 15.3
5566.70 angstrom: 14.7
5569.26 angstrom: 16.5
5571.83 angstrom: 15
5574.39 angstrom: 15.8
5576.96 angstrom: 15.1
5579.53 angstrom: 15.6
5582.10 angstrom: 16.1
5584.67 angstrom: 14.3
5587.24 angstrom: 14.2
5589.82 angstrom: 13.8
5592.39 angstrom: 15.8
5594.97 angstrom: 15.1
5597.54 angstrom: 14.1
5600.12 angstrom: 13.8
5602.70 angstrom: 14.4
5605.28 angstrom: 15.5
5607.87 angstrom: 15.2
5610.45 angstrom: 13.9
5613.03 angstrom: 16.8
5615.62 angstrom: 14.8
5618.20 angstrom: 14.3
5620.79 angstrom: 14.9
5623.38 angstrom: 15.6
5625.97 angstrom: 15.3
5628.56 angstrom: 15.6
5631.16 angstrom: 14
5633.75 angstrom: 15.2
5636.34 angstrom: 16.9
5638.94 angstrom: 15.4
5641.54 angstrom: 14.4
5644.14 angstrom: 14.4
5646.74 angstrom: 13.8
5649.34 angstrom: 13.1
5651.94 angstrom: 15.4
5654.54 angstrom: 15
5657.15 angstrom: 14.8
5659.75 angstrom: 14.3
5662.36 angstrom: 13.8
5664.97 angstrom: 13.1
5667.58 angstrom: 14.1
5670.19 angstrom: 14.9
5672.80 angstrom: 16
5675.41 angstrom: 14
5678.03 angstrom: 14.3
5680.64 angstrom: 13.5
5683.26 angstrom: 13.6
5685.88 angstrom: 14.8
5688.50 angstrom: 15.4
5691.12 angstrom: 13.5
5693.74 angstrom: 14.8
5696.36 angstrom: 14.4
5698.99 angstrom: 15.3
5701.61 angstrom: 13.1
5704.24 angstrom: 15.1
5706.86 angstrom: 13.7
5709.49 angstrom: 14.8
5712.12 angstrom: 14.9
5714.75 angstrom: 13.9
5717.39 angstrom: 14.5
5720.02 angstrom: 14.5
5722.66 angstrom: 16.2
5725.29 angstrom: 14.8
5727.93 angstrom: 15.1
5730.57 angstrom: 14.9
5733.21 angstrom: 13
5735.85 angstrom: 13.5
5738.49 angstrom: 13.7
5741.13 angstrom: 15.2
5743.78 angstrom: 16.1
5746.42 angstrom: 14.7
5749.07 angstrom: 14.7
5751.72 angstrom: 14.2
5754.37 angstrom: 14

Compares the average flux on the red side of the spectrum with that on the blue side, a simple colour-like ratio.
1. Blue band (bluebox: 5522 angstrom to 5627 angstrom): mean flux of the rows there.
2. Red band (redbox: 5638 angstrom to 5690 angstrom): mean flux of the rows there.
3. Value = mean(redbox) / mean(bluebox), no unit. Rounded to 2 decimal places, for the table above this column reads 0.97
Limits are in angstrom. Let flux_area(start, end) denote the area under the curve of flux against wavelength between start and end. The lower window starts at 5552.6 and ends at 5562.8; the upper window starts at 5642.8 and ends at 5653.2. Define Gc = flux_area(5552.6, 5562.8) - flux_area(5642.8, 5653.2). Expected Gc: 3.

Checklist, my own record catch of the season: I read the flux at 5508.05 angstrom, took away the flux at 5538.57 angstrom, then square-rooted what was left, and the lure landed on 1.64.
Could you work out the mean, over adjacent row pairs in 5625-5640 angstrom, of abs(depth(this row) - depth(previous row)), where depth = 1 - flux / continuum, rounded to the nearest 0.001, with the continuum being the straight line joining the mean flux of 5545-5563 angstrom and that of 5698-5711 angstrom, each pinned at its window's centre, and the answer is 0.088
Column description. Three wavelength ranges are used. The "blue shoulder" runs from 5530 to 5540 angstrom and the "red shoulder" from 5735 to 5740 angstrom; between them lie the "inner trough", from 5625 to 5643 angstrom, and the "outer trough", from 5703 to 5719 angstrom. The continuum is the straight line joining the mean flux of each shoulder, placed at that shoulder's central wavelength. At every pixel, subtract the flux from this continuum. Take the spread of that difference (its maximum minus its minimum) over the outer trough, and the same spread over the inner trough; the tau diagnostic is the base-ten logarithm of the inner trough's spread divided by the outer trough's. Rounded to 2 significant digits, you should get 0.32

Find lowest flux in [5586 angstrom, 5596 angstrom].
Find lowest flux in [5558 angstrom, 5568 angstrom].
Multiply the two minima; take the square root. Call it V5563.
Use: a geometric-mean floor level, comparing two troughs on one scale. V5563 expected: 14.2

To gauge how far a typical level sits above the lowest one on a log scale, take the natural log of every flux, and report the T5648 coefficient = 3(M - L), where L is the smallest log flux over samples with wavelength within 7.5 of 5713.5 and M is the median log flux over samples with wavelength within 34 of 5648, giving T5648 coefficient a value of 0.19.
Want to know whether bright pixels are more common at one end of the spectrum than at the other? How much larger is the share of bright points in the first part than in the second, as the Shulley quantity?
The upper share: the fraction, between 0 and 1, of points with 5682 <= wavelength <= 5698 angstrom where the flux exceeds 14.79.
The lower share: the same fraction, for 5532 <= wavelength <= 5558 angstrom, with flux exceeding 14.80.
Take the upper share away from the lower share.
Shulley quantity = -0.20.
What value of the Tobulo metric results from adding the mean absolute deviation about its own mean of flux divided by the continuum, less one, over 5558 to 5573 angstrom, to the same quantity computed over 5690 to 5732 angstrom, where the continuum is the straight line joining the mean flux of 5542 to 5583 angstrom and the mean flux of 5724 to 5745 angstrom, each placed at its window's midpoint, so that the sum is 0.0723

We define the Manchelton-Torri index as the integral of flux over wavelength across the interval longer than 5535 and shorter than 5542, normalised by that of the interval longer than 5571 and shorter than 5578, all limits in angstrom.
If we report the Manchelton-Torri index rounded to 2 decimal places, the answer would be 0.97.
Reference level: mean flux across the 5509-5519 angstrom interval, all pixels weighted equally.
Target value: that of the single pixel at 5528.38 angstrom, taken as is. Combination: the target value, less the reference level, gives -1.3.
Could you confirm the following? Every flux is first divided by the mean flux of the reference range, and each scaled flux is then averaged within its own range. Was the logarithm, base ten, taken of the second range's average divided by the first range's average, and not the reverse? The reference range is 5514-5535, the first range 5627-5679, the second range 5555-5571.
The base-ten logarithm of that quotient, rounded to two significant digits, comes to 0.015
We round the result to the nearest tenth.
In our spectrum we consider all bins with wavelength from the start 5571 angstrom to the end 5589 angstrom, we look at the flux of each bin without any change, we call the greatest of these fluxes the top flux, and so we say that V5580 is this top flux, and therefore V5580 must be 16.1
